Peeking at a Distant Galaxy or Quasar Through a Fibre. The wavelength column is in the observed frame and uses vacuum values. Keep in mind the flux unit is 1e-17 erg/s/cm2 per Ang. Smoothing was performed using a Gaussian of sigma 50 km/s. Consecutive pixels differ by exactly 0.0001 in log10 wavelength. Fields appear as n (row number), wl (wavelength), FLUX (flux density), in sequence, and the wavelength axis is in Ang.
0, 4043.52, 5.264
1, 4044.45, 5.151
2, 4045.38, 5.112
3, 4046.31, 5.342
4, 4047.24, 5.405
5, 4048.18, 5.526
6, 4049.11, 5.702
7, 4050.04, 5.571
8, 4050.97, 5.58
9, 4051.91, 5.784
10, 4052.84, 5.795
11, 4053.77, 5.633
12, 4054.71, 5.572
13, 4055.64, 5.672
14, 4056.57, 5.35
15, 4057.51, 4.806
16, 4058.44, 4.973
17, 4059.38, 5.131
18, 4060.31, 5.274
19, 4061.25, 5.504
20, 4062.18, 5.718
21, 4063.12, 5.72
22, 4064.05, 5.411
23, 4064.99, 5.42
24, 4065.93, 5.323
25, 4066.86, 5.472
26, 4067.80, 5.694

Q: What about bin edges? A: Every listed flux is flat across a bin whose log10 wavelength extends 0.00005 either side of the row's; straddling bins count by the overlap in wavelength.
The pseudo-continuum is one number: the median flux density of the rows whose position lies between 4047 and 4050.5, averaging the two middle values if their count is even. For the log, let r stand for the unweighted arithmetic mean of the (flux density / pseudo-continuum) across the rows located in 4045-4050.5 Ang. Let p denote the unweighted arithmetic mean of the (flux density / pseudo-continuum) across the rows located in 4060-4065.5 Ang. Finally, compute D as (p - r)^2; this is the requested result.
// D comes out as 0.000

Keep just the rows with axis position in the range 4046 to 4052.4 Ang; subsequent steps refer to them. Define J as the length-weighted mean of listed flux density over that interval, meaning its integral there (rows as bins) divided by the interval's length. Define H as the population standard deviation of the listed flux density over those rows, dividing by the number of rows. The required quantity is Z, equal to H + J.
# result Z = 5.71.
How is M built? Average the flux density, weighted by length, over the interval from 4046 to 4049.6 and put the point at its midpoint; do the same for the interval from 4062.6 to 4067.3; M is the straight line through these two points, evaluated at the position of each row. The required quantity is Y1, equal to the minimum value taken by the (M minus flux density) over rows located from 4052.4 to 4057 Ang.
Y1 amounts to -0.30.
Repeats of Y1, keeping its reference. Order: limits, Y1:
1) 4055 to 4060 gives -0.19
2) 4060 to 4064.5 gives -0.25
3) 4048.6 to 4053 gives -0.30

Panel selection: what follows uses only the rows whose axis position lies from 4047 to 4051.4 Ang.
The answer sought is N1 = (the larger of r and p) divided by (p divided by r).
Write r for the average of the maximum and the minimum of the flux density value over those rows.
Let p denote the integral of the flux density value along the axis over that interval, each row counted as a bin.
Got 5.55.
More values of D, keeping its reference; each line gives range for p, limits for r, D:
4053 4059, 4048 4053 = 0.003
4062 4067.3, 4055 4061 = 0.003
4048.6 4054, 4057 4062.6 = 0.006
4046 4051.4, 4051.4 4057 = 0.000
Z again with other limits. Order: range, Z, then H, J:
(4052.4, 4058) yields 5.80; 0.33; 5.47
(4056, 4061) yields 5.33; 0.20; 5.13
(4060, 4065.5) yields 5.67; 0.16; 5.51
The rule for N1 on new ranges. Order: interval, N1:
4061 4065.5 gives 5.57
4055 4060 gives 5.24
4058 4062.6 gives 5.35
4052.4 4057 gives 5.57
